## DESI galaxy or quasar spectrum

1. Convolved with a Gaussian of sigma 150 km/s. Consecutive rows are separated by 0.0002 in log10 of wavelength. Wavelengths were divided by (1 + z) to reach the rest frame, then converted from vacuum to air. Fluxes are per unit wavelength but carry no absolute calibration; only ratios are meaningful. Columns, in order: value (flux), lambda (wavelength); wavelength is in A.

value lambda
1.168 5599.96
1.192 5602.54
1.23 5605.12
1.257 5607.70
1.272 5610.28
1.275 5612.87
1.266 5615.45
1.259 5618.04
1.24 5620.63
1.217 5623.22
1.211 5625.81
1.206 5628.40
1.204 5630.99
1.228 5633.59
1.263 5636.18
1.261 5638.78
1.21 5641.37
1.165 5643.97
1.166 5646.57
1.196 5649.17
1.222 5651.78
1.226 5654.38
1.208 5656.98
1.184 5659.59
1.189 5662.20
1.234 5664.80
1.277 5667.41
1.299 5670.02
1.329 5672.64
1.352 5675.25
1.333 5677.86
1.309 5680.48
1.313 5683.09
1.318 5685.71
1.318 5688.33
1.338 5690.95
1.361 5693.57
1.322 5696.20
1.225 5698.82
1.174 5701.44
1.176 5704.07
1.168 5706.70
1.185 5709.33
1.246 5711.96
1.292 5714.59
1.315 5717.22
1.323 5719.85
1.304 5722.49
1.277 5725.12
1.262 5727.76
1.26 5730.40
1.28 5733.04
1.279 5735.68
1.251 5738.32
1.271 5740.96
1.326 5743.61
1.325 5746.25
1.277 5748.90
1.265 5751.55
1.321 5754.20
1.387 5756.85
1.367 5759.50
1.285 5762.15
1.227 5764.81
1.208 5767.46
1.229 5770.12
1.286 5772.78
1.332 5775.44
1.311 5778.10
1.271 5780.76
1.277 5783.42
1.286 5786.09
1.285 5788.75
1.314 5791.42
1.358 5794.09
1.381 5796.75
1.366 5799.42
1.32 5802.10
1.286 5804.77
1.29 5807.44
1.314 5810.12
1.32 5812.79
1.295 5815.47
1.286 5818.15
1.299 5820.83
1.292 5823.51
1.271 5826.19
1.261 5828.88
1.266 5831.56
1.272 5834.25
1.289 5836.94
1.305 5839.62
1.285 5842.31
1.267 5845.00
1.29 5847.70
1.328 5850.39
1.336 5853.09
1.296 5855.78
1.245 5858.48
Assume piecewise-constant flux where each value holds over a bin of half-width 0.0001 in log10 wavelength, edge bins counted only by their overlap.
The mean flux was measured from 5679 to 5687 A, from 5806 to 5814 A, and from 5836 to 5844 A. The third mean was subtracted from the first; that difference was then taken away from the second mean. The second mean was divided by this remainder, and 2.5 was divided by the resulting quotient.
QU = 2.46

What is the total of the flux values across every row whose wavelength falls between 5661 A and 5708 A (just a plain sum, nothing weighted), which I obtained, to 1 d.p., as 23.0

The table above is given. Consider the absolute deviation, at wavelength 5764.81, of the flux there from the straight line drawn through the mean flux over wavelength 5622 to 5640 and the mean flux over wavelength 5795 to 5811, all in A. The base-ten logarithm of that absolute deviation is -1.1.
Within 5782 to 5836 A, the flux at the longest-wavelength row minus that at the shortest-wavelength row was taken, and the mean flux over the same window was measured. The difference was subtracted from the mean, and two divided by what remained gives 1.53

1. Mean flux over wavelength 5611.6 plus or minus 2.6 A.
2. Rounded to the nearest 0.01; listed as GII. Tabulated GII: 1.27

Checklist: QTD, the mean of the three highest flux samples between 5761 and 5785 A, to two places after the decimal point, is 1.31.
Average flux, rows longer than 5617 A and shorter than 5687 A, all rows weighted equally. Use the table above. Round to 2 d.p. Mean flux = 1.25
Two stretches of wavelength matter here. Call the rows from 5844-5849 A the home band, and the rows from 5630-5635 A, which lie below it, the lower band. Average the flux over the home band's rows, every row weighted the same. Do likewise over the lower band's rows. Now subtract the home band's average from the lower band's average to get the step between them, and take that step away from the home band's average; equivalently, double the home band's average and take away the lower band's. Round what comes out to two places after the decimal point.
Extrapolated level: 1.34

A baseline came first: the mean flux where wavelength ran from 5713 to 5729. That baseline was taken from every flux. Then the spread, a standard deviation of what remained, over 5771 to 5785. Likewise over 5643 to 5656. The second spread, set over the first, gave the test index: 1.15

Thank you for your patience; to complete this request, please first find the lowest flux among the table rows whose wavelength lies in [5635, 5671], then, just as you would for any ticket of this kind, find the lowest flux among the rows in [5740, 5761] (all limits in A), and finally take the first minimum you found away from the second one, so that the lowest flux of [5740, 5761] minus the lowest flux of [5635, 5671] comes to 0.10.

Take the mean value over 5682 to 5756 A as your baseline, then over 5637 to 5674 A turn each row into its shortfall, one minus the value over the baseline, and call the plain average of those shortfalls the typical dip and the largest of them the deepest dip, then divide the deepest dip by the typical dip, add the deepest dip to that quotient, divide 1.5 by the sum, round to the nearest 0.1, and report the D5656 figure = 0.7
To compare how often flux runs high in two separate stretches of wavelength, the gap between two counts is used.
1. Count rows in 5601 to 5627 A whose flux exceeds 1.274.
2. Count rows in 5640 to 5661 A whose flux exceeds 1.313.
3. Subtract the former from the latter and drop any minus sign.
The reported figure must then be 1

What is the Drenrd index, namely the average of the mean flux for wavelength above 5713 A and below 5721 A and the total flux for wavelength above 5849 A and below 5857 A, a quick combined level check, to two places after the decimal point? 2.63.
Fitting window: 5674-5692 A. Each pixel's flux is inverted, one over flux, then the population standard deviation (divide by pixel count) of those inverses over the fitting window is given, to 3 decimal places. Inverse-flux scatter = 0.008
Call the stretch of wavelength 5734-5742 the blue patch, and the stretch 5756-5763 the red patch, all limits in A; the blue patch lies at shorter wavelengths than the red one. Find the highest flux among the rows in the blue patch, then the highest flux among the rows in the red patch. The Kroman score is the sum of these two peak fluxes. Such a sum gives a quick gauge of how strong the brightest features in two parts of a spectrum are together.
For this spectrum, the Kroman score 2.67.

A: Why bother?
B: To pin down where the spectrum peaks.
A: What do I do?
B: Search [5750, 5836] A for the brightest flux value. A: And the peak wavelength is 5756.85 A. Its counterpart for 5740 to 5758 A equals 5756.85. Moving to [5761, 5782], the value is 5775.44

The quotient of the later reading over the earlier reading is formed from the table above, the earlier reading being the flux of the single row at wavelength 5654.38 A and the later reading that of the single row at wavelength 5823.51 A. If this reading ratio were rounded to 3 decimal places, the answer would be 1.054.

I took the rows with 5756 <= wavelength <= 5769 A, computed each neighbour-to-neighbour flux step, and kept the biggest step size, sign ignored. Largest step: 0.082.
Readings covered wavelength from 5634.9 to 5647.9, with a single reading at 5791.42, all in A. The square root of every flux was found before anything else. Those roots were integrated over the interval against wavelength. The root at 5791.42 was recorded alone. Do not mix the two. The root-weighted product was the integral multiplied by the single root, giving 16.4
